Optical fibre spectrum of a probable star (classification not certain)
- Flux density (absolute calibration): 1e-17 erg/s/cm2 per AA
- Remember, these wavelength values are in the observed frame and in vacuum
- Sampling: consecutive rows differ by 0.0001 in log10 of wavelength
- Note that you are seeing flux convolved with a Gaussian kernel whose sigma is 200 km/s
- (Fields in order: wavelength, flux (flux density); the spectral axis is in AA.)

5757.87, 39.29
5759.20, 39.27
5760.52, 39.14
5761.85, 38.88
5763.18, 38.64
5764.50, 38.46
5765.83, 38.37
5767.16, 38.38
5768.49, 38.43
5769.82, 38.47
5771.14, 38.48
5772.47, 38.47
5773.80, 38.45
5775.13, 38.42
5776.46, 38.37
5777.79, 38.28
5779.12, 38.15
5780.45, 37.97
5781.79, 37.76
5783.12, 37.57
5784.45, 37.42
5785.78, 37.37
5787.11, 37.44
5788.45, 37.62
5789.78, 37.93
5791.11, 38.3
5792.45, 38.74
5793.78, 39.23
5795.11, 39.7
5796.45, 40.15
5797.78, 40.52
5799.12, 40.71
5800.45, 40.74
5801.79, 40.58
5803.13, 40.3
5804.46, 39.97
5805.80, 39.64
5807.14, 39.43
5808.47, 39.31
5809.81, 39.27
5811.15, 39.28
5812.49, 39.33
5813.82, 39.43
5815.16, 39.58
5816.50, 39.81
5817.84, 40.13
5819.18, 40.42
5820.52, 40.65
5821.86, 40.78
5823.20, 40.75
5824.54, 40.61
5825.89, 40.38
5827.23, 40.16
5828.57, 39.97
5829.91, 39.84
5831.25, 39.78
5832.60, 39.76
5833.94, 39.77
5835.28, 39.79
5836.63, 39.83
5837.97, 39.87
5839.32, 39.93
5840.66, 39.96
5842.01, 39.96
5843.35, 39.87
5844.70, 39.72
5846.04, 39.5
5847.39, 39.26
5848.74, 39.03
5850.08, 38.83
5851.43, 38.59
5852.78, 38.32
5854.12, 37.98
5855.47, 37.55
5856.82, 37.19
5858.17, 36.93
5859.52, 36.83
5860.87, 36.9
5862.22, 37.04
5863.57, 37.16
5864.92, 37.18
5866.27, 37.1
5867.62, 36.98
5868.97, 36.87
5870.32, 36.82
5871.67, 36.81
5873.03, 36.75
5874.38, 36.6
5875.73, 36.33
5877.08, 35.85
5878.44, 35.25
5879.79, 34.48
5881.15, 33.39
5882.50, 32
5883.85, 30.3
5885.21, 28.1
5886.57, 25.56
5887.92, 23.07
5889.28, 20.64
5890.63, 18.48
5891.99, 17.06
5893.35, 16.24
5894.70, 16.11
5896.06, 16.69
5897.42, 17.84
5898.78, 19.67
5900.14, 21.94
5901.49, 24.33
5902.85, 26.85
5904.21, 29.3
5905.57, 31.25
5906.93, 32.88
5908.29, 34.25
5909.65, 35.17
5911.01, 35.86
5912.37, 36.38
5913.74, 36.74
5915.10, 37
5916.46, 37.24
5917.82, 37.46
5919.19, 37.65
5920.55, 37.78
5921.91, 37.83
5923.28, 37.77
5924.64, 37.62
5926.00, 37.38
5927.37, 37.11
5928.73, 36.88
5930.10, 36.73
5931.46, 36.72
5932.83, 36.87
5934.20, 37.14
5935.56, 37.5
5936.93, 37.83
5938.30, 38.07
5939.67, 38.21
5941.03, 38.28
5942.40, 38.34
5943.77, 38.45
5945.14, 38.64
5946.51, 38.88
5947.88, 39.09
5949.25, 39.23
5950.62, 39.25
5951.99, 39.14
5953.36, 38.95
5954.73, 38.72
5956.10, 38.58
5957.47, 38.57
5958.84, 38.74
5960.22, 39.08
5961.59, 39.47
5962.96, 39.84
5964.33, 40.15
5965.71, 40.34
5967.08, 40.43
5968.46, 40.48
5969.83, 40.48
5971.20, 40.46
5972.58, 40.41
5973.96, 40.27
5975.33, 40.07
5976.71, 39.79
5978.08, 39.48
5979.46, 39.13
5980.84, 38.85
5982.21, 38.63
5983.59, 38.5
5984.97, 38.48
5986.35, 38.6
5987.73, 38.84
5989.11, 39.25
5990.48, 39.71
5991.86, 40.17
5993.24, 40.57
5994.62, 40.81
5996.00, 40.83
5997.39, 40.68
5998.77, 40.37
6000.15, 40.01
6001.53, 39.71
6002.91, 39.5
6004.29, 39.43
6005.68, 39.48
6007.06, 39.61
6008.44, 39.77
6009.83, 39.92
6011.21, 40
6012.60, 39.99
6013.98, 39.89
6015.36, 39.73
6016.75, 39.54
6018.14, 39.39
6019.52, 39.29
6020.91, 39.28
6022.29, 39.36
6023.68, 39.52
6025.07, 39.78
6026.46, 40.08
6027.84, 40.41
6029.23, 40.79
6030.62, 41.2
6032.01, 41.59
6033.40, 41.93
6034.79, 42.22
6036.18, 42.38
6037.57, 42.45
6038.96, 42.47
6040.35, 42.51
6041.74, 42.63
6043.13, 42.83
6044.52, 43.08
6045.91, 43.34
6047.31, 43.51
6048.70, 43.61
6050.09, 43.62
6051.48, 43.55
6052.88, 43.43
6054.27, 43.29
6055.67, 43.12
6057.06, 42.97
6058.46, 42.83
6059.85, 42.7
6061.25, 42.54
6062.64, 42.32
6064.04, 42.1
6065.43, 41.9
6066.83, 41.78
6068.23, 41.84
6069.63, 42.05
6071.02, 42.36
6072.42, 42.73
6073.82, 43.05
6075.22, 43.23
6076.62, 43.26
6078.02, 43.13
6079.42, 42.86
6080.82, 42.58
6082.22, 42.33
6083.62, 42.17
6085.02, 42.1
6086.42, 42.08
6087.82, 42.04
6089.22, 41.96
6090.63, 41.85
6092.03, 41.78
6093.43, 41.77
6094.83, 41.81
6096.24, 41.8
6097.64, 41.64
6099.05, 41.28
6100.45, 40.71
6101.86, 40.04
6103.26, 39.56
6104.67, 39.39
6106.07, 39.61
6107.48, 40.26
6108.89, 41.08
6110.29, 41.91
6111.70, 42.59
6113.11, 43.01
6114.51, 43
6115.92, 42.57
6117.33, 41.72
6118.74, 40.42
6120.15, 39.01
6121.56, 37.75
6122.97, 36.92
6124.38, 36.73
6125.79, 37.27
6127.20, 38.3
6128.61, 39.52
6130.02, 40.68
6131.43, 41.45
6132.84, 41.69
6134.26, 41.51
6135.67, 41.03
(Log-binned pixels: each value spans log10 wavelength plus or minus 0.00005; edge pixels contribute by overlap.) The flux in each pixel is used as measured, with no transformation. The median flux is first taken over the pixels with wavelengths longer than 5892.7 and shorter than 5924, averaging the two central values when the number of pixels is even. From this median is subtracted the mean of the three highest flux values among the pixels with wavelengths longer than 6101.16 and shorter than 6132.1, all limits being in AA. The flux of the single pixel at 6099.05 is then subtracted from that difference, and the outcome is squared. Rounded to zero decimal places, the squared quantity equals 2490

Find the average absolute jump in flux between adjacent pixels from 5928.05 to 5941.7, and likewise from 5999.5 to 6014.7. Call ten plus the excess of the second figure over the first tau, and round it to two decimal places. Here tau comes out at 9.93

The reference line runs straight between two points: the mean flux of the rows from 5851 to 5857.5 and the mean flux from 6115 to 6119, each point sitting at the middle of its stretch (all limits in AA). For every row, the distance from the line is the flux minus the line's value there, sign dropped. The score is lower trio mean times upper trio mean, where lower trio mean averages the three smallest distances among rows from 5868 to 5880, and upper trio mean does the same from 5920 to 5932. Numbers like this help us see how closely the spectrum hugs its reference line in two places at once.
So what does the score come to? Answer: 1.4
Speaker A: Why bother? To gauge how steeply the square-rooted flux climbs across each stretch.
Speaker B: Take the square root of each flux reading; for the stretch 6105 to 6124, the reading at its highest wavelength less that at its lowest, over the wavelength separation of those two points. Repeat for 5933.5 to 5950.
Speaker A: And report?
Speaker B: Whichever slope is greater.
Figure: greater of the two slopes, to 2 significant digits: 0.011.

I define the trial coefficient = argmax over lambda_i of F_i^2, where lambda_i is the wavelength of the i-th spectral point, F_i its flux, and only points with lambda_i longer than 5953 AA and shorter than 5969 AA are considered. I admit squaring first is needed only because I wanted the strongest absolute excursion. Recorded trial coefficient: 5968.46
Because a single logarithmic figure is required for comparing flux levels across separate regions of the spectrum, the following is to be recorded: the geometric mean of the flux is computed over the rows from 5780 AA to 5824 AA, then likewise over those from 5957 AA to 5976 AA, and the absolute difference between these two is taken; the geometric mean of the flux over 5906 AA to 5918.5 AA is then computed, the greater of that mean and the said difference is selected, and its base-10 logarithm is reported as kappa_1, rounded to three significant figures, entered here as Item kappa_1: 1.55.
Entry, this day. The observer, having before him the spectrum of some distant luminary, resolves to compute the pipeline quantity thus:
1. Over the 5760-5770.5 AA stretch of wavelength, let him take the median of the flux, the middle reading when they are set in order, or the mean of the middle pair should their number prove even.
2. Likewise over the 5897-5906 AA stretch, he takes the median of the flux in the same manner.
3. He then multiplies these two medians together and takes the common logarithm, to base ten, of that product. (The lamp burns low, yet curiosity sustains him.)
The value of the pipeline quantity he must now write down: 2.97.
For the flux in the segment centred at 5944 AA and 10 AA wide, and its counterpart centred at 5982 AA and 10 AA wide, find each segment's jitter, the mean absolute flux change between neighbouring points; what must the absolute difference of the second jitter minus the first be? 0.0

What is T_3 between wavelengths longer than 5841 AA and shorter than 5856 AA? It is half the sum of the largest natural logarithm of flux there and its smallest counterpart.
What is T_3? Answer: 3.66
